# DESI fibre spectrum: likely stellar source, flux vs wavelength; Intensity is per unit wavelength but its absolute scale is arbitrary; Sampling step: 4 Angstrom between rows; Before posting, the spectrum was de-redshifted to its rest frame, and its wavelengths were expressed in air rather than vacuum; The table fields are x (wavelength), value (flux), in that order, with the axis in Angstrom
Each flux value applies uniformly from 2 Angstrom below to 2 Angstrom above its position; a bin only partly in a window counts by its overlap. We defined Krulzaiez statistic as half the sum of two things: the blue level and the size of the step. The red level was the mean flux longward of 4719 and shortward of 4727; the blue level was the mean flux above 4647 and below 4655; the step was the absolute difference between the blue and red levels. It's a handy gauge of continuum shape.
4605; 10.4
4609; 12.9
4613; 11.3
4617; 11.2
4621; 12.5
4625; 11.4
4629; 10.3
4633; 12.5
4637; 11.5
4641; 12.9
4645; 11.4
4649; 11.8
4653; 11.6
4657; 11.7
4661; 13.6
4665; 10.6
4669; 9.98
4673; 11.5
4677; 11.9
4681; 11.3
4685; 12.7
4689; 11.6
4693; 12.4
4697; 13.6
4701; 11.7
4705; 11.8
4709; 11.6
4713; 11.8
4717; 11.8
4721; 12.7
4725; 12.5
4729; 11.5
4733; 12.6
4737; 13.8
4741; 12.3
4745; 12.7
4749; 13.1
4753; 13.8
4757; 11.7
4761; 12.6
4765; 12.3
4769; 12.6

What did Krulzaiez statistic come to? 6.30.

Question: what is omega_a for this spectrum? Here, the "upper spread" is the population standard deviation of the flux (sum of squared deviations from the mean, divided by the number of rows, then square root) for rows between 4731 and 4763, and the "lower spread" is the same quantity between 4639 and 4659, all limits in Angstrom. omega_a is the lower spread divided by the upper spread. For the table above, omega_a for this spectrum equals 0.78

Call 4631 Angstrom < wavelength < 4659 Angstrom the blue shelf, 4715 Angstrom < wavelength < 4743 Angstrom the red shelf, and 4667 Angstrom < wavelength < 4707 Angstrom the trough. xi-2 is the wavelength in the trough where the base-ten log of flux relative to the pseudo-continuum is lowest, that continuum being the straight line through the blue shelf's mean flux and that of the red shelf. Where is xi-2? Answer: 4669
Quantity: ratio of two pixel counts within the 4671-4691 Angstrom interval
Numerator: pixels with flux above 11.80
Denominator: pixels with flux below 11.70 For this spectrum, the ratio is 0.67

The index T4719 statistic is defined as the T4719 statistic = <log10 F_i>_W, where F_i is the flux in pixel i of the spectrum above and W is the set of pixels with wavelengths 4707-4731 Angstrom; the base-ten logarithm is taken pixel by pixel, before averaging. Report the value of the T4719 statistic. 1.078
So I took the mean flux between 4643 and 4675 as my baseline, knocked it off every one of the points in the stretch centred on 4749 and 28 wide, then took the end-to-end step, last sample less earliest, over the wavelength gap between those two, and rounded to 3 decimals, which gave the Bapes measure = -0.050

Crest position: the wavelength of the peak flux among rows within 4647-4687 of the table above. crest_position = 4661 Angstrom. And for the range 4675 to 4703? 4697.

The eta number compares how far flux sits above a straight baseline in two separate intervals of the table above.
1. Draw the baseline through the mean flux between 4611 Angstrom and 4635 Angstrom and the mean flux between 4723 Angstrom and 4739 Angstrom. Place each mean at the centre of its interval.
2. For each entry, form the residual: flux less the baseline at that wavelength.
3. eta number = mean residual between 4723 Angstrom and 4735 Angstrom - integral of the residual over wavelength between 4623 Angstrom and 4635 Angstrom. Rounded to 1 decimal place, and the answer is 1.9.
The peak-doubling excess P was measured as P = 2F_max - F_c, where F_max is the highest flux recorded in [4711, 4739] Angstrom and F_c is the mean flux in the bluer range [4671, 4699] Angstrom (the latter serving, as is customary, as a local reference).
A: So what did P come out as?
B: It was 15.5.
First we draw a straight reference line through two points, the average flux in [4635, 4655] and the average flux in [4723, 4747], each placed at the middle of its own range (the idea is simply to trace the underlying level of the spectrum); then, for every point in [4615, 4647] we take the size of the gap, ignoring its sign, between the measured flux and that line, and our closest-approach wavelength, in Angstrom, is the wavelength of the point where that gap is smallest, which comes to 4637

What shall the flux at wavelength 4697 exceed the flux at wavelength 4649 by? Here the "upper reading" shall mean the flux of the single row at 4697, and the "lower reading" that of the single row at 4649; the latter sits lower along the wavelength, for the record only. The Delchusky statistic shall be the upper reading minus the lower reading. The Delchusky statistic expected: 1.8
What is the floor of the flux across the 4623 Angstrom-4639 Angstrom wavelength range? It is 10.3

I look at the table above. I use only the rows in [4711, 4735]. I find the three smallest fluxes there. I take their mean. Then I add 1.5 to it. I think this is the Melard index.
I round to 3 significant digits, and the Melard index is 13.2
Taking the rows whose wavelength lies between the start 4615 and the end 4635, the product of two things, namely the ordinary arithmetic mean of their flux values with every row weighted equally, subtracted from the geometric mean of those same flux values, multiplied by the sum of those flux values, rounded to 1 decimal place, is -1.8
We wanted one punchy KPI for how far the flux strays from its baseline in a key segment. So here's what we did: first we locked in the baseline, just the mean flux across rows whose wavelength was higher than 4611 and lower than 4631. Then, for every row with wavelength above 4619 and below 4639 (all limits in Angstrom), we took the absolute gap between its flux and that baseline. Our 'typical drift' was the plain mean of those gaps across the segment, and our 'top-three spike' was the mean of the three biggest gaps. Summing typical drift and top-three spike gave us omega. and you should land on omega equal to 1.8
